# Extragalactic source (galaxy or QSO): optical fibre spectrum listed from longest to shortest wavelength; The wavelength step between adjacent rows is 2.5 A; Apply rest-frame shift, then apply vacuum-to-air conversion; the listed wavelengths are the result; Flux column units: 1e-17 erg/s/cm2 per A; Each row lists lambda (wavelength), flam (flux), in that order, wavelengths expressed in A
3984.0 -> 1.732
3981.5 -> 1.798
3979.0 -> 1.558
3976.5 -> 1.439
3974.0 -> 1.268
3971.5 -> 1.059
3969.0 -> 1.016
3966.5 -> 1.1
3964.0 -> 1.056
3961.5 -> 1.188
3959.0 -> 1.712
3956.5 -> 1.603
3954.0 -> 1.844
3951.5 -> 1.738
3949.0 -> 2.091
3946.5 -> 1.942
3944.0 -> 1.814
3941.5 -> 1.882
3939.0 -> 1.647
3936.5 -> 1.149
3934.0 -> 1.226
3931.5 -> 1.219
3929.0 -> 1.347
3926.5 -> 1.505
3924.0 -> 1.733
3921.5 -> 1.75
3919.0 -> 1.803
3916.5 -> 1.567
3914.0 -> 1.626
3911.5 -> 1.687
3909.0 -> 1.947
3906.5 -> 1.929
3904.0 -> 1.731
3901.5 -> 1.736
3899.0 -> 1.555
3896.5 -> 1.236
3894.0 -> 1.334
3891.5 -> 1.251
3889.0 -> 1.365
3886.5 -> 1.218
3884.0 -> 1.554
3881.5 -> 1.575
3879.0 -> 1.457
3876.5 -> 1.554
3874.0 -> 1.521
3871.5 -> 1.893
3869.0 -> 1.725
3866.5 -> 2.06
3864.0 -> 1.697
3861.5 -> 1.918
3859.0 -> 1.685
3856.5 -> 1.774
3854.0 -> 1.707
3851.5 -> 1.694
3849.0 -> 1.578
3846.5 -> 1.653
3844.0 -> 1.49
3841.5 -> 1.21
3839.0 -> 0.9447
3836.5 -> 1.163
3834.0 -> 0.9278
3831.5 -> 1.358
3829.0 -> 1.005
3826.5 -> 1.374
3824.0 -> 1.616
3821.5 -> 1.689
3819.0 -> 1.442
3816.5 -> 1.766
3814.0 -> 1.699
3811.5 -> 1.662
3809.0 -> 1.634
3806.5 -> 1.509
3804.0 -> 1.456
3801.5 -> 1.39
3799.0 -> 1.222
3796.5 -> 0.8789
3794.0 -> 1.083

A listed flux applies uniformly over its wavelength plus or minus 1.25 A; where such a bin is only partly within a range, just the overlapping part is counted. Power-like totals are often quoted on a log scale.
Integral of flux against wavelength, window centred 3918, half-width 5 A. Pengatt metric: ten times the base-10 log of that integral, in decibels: 12.3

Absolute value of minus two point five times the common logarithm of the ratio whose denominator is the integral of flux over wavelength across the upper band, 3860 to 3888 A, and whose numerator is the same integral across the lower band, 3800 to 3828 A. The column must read 0.06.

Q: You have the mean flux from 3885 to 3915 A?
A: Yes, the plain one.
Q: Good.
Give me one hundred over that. 64.5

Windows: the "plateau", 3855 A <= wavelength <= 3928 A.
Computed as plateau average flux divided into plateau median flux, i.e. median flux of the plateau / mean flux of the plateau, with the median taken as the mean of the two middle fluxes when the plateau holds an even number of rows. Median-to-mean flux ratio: 1.03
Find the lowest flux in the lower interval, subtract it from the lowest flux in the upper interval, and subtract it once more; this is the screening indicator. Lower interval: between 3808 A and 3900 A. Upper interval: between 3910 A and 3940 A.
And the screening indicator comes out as -0.7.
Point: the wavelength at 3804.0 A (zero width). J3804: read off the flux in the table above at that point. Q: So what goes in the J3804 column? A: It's 1.456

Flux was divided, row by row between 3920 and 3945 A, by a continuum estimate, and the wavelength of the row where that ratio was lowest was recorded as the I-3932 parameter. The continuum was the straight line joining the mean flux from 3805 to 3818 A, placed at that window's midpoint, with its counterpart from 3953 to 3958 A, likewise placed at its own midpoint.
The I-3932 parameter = 3936.5 A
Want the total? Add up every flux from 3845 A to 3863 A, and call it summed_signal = 12.0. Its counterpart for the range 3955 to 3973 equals 8.7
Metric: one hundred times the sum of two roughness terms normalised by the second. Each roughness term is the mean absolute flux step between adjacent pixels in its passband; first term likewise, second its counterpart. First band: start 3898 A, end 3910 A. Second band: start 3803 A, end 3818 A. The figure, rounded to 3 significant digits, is 262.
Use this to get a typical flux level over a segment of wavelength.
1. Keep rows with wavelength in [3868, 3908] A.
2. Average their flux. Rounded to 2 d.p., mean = 1.54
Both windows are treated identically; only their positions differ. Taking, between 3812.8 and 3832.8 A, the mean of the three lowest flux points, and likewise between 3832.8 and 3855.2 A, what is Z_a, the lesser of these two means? 1.01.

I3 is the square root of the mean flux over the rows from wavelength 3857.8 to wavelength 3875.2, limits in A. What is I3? 1.34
